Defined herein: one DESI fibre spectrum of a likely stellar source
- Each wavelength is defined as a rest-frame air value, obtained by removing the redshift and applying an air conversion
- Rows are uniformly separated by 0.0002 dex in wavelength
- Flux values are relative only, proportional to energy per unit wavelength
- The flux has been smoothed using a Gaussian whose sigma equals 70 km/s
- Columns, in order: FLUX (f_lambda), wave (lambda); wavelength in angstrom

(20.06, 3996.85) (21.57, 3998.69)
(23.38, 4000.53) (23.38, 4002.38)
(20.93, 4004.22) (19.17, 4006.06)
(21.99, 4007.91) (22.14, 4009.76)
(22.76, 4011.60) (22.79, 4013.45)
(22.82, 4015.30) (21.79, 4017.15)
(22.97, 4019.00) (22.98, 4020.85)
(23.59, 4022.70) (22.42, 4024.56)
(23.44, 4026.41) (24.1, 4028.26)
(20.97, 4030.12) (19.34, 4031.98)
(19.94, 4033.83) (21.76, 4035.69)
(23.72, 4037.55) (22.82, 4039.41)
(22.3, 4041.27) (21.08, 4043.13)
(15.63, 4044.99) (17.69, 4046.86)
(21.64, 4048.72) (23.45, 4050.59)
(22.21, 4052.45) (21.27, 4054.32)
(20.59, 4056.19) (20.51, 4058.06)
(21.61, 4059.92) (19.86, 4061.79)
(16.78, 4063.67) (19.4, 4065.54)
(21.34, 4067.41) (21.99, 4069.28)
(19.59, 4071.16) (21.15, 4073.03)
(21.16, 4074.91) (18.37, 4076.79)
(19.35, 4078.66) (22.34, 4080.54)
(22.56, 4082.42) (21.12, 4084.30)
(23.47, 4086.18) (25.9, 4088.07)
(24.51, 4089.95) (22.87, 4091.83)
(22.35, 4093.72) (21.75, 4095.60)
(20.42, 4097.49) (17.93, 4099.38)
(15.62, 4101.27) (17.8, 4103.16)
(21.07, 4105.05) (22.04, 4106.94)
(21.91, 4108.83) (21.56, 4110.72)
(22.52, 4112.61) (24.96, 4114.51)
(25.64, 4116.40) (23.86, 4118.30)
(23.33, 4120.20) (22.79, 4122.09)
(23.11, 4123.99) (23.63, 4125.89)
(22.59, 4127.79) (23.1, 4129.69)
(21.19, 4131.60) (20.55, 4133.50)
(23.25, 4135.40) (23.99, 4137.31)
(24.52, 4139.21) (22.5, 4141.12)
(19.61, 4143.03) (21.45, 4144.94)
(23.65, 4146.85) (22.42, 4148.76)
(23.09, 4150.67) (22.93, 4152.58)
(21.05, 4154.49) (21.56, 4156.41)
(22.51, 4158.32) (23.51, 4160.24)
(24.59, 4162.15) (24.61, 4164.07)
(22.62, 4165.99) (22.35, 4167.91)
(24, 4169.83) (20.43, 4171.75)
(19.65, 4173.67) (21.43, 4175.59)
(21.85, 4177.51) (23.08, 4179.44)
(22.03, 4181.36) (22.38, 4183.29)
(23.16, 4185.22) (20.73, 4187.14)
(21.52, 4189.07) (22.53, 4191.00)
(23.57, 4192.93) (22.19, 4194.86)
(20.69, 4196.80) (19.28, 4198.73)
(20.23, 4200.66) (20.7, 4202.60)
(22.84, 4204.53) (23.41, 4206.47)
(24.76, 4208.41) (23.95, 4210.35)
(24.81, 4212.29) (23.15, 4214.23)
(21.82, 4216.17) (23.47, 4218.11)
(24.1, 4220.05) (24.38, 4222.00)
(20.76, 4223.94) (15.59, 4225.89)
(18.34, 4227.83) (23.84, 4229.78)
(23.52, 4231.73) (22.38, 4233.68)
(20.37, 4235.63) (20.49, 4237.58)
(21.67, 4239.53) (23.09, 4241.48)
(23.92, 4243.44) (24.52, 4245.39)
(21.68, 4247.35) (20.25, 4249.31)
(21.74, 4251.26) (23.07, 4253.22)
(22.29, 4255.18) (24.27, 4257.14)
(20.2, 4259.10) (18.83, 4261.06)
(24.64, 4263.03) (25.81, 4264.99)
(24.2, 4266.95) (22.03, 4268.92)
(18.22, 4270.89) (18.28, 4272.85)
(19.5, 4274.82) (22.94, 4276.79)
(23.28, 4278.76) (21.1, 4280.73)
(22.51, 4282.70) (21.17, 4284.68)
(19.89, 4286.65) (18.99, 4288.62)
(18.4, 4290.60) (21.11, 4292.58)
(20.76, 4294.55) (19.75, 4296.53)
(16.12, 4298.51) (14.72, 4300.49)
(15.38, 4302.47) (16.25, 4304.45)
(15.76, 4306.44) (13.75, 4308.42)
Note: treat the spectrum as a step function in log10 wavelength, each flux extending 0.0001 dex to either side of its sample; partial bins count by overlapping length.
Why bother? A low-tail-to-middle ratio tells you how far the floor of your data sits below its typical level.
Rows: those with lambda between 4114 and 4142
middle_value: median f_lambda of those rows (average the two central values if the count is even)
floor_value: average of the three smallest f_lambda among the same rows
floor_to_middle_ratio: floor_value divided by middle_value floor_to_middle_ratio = 0.921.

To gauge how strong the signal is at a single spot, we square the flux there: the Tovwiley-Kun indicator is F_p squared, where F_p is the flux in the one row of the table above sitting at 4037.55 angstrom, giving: 563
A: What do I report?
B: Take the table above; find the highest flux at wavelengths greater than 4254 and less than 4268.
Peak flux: 25.81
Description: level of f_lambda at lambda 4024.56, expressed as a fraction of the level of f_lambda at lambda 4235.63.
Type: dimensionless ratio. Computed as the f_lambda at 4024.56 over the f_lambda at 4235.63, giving 1.10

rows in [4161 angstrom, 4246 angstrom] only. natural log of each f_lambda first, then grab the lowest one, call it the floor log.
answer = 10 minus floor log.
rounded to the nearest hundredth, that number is 7.25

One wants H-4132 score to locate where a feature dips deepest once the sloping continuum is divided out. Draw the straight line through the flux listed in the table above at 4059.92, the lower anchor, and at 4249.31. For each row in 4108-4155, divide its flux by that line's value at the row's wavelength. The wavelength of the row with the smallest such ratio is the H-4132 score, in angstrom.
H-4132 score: 4143.03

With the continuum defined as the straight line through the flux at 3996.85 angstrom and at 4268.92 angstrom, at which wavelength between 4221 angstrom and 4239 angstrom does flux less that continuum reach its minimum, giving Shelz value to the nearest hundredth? 4225.89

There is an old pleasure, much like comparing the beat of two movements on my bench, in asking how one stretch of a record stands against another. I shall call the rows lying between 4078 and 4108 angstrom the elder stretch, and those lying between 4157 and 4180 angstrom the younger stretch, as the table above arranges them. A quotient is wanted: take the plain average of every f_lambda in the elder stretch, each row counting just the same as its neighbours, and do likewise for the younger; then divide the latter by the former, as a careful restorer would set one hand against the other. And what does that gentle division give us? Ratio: 1.06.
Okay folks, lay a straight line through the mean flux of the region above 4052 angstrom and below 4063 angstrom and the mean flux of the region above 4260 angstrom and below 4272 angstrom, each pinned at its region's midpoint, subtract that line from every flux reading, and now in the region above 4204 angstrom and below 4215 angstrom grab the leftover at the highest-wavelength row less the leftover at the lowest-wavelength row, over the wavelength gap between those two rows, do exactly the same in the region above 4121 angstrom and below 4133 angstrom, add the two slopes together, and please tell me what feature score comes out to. -0.1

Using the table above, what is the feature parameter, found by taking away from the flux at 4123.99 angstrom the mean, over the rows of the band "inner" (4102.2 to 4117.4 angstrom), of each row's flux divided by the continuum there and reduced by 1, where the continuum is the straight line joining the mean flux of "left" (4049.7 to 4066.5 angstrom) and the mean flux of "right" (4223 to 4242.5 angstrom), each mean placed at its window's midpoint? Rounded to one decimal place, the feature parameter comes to 23.0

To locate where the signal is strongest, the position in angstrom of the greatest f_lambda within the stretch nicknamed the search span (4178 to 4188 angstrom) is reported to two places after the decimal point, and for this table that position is 4185.22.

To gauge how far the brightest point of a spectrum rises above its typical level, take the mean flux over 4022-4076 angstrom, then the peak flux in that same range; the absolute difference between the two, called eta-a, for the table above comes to 3.0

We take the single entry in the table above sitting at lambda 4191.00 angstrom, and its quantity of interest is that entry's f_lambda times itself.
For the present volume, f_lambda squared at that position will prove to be 508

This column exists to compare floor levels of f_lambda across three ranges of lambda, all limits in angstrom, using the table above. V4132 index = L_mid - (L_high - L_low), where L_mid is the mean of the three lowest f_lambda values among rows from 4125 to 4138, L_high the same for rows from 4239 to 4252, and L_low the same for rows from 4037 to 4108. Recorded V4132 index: 16.3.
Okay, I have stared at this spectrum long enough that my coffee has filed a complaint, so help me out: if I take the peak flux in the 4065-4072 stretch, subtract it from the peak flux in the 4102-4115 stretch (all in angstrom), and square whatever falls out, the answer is 8.8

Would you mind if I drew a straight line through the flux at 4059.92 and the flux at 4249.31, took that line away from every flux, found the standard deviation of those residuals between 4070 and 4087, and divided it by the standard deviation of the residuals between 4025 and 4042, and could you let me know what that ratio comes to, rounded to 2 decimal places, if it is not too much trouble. 1.00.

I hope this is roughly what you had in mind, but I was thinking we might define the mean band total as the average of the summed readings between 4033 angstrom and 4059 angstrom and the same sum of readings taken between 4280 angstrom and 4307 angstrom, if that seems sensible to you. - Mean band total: 278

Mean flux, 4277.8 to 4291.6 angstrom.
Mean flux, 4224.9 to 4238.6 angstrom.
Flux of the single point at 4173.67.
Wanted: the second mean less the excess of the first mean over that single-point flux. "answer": 20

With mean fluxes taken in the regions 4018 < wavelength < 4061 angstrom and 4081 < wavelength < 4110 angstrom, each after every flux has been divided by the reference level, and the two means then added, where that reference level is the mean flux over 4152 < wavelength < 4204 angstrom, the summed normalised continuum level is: 1.95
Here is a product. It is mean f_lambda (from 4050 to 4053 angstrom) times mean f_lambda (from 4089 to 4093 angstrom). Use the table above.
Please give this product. 541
